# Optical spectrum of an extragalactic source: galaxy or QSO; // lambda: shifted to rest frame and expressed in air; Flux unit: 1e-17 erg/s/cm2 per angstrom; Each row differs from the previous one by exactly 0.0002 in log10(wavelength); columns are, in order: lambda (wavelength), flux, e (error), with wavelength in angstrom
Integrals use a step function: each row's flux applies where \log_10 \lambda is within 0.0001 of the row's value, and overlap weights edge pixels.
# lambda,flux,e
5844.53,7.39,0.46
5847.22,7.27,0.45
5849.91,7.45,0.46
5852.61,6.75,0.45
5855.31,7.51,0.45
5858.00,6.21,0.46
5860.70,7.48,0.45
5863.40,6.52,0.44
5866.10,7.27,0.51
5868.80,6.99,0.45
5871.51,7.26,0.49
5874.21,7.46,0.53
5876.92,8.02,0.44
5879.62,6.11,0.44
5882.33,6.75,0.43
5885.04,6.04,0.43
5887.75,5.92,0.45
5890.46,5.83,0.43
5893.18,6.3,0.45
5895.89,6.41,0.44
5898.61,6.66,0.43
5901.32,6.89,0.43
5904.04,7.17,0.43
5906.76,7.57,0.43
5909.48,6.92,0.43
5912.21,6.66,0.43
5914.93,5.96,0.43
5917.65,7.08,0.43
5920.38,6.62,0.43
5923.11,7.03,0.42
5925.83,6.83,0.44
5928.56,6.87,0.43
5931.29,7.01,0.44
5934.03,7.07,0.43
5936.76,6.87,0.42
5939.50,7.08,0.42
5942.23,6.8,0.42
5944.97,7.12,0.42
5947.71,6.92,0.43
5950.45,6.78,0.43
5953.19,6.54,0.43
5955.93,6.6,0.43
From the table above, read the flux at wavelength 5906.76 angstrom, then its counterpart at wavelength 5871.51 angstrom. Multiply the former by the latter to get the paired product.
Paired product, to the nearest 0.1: 55.0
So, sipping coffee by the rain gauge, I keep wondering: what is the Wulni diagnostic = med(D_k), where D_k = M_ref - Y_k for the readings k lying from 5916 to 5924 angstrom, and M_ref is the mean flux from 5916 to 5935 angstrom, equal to -0.1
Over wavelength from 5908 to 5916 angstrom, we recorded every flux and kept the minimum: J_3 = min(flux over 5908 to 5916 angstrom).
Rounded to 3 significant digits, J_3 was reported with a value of 5.96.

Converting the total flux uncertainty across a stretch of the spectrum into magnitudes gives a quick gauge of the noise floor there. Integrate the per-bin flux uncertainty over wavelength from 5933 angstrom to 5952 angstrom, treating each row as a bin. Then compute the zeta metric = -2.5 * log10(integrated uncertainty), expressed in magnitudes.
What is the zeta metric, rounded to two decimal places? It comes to -2.27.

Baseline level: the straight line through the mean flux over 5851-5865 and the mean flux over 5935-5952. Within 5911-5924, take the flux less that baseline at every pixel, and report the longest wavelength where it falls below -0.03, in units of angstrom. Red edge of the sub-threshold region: 5920.38 angstrom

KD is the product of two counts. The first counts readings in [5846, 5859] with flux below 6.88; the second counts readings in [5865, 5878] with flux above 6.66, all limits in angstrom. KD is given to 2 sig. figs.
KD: 10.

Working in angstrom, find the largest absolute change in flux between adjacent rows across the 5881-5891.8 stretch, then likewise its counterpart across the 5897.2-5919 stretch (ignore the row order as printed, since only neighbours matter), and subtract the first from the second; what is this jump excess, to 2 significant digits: 0.41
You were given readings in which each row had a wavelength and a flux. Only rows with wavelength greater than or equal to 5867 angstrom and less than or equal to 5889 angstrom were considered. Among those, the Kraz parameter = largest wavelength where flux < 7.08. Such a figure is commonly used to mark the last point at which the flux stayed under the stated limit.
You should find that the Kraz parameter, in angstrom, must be 5887.75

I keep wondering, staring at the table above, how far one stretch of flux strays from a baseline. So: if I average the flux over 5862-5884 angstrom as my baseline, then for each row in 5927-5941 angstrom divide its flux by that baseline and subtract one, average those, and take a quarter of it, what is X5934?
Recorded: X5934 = -0.002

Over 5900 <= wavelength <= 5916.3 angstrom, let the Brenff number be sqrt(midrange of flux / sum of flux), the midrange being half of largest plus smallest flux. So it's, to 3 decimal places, 0.405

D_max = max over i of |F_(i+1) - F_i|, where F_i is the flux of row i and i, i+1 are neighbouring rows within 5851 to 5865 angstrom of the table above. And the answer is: 1.3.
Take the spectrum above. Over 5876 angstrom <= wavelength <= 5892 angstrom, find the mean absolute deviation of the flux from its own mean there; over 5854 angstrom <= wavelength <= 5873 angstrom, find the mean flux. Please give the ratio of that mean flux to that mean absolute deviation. 11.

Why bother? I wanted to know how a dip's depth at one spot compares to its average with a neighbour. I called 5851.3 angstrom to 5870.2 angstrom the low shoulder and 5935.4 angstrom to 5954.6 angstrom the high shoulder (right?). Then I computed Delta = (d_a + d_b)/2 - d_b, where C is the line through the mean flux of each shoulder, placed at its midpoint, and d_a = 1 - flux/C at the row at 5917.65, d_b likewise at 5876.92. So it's 0.06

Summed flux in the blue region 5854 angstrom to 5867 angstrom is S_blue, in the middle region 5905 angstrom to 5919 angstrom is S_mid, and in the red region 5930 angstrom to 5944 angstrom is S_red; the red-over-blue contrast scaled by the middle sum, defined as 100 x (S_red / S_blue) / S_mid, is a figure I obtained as 2.91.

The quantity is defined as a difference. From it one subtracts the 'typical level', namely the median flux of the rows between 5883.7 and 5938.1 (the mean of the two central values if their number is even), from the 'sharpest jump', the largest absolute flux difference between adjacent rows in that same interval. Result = -5.73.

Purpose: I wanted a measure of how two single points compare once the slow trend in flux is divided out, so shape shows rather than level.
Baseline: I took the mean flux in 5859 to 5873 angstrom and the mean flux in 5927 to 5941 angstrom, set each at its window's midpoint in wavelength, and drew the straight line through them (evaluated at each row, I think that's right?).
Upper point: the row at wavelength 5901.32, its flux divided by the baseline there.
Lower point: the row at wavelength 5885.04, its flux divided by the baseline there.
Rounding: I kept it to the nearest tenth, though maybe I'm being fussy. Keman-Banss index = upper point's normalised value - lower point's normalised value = 0.1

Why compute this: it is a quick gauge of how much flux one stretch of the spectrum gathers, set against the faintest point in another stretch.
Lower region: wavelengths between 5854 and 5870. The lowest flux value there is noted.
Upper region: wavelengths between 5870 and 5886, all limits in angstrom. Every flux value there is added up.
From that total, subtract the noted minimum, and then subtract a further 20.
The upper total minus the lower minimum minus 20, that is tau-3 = 15.4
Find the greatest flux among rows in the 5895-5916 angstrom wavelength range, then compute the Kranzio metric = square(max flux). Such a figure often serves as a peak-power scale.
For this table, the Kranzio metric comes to 57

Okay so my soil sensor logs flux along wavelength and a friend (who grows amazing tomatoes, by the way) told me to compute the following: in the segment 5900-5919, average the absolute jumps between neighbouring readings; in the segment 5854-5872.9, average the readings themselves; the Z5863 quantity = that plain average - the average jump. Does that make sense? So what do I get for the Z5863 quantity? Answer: 6.47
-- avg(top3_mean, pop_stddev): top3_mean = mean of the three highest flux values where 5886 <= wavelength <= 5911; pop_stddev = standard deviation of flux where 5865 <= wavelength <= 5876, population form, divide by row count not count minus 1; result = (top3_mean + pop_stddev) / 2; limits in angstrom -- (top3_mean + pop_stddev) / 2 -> 3.69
